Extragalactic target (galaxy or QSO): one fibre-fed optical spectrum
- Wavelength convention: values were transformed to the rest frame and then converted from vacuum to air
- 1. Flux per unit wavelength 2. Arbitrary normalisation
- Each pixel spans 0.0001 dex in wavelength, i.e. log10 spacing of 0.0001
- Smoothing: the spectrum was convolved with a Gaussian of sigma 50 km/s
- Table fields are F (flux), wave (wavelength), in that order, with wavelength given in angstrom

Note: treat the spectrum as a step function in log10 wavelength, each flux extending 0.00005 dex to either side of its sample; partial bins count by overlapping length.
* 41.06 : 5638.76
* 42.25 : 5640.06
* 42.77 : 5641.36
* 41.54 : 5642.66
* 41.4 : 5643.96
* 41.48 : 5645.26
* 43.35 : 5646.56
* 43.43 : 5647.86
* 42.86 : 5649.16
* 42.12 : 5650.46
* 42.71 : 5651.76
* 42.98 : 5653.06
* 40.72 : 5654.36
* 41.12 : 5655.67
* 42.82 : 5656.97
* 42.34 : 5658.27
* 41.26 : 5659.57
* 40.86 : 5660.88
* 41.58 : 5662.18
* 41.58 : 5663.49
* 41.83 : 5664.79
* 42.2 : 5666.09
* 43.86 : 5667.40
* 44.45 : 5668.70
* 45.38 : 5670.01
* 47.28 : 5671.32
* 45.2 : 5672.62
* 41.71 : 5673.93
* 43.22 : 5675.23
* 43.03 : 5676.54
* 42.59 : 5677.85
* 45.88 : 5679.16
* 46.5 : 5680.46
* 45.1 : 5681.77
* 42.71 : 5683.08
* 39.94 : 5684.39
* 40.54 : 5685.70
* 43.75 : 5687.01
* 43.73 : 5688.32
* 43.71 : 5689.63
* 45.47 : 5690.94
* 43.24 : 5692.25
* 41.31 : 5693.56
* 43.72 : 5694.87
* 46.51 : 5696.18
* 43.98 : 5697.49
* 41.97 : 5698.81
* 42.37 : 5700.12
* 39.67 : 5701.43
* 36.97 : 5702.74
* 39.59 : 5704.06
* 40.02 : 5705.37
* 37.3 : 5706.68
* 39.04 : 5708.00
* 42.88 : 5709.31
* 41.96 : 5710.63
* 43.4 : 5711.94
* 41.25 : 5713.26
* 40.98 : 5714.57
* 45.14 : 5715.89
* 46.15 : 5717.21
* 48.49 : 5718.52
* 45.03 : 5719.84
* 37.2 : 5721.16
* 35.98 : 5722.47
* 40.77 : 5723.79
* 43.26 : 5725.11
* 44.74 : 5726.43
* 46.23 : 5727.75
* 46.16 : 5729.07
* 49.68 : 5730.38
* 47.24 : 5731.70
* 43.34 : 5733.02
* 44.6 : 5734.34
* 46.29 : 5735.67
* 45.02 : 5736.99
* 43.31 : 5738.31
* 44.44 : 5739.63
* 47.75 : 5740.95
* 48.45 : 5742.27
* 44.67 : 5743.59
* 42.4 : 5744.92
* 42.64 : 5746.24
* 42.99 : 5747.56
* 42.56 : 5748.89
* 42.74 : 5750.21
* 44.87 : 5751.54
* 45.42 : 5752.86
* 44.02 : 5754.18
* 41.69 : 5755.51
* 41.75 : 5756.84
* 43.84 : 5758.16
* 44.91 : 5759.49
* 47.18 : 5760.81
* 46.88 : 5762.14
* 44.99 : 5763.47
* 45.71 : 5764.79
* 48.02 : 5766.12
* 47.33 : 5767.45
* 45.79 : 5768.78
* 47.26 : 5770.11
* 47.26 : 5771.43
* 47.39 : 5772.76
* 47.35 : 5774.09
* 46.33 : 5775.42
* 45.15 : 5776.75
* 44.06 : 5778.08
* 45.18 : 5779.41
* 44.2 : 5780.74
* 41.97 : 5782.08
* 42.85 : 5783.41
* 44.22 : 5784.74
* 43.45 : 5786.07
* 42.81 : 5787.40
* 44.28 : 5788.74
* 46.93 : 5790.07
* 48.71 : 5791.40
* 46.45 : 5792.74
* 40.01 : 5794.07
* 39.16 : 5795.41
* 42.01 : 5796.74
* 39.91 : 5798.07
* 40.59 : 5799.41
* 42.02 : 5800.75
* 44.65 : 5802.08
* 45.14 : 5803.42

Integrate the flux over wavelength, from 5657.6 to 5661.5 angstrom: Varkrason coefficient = 162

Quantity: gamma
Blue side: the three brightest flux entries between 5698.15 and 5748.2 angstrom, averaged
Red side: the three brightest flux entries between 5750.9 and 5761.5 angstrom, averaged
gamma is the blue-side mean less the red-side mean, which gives 3.0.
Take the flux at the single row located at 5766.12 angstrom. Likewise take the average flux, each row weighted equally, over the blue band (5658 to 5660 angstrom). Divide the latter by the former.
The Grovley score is 0.87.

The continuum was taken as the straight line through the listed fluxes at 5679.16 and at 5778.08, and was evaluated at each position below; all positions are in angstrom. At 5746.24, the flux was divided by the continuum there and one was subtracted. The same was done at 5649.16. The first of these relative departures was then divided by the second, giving 0.6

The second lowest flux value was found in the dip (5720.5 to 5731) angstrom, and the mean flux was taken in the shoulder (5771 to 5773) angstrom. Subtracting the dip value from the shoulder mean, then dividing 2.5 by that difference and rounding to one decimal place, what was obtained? 0.2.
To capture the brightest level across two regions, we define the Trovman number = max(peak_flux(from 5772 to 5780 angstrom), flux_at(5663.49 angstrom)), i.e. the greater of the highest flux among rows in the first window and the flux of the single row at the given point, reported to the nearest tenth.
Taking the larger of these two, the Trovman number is 47.4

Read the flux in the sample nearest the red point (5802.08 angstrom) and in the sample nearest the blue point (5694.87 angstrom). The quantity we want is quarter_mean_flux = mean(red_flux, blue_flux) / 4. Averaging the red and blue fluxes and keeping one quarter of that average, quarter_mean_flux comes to 11.0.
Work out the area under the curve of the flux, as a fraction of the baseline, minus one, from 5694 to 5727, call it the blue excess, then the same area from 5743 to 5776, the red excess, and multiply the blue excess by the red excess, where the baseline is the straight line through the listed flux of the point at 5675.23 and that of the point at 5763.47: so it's -0.14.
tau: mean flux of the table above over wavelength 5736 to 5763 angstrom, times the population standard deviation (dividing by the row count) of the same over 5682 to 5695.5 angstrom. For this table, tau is 72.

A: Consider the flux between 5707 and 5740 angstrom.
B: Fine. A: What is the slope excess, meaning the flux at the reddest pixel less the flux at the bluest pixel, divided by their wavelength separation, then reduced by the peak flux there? -49.5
